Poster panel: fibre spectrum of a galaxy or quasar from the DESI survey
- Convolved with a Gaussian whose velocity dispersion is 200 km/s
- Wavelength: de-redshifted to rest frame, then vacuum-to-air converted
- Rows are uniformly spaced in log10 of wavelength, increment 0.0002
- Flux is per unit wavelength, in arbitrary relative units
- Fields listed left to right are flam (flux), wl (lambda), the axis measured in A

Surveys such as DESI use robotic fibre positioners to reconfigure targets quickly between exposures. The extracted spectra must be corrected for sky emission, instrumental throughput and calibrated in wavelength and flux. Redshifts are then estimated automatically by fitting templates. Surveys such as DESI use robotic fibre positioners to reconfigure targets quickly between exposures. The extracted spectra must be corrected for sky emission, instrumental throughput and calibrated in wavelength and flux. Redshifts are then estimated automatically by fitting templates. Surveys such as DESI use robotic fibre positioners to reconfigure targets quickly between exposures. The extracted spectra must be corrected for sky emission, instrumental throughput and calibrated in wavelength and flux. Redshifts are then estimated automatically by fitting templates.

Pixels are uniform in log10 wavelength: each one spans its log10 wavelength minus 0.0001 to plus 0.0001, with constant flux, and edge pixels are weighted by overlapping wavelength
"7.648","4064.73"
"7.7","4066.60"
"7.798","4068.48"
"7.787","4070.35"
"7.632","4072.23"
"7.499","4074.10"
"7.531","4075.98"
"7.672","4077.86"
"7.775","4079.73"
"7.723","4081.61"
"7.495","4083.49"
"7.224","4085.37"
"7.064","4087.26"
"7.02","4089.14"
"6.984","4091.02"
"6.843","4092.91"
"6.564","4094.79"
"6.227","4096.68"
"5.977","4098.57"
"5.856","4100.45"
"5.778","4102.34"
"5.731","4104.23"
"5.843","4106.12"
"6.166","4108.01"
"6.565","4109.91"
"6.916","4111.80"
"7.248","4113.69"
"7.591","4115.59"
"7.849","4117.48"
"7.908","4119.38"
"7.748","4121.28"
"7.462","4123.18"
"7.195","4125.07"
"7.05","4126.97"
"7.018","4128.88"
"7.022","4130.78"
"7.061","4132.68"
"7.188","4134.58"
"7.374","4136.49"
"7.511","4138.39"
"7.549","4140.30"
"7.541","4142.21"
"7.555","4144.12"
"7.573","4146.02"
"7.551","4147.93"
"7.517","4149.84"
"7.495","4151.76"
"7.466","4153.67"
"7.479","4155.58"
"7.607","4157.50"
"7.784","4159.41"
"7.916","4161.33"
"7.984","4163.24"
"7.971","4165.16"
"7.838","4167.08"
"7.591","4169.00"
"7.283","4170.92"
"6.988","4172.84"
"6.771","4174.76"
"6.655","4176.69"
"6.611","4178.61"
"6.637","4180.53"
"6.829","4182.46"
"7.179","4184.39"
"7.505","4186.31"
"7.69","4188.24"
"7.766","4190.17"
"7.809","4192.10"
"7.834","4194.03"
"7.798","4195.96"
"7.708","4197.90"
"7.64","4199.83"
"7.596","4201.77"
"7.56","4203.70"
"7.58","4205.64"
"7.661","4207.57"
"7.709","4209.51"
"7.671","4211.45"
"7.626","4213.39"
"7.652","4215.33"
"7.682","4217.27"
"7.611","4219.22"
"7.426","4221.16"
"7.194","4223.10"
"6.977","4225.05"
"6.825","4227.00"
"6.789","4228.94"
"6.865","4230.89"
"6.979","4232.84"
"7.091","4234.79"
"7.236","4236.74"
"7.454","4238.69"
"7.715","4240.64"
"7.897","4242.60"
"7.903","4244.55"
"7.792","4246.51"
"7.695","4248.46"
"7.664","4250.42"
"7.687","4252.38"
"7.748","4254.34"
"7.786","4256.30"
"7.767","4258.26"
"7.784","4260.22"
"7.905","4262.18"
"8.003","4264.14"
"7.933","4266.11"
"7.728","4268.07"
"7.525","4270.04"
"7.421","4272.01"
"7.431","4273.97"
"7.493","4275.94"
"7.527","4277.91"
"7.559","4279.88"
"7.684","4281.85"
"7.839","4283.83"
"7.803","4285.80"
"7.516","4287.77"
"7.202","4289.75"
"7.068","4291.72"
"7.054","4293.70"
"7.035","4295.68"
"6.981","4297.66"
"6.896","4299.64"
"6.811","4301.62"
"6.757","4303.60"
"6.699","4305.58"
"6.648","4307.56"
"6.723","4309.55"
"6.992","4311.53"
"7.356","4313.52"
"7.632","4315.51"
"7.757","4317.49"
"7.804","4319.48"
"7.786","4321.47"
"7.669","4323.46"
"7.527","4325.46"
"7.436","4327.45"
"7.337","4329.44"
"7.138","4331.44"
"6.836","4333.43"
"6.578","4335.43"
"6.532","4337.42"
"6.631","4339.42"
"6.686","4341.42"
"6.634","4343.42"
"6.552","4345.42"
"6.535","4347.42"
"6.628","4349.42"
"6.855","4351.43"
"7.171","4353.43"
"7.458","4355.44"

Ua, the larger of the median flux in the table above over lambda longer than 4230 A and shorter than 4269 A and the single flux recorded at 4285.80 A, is 7.8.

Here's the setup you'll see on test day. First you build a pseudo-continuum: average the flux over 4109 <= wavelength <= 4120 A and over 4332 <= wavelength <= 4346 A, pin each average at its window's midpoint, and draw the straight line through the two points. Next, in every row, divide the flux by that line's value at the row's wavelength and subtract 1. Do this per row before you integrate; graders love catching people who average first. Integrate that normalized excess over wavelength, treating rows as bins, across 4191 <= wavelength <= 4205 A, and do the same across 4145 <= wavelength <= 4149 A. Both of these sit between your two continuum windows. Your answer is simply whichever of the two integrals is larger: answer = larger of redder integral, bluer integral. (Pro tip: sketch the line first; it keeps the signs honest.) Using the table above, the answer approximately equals 1.2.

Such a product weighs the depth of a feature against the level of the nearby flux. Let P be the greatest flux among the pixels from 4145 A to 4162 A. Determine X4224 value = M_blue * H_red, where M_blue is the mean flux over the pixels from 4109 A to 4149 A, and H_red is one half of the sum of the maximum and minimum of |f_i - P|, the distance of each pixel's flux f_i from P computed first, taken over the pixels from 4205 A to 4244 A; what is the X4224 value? 4.2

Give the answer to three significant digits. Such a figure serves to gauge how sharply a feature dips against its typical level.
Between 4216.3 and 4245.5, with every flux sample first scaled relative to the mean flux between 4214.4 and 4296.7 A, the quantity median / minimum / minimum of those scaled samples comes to 1.18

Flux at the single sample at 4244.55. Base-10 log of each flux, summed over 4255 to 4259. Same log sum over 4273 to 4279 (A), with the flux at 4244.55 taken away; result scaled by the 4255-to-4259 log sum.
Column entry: -3.0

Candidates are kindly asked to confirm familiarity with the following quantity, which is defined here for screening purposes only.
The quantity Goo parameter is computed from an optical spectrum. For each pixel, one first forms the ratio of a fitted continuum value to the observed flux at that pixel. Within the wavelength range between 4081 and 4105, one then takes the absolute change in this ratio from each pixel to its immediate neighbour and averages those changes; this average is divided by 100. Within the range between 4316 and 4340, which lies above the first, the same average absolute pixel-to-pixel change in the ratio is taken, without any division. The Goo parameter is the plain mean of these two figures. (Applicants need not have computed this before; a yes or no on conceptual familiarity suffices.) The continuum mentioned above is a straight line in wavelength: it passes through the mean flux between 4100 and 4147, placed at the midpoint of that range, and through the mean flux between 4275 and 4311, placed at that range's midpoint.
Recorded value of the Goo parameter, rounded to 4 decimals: 0.0094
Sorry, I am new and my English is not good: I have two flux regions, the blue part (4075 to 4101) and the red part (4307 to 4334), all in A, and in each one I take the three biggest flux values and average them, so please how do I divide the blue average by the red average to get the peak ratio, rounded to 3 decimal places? 0.992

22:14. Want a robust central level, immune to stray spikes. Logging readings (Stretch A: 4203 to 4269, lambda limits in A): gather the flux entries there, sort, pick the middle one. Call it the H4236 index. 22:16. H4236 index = 7.67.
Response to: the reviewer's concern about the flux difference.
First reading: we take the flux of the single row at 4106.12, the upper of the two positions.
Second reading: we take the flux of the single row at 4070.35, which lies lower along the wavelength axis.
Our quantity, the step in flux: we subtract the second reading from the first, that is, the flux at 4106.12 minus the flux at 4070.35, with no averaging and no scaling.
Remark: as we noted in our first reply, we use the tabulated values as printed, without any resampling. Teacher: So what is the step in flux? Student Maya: -1.9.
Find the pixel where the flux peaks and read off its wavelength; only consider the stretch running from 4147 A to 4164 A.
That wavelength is 4163.24 A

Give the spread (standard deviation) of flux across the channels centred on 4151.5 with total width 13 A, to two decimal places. 0.05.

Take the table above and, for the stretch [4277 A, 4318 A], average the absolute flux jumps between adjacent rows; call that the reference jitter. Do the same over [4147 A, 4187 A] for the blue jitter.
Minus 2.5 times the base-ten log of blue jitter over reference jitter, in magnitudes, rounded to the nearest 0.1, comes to -0.1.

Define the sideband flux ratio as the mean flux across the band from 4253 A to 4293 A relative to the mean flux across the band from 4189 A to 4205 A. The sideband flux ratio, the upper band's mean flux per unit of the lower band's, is 0.99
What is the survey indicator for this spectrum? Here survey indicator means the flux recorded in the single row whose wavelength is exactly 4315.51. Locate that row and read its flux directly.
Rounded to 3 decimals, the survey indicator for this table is 7.632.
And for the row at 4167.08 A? 7.838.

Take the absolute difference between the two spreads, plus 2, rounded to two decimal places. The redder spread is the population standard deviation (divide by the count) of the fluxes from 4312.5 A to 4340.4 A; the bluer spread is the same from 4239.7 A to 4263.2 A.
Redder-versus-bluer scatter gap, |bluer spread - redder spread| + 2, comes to 2.37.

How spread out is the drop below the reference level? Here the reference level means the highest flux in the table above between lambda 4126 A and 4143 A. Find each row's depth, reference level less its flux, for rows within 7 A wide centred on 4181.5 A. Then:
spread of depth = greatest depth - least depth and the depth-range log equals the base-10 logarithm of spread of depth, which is -0.25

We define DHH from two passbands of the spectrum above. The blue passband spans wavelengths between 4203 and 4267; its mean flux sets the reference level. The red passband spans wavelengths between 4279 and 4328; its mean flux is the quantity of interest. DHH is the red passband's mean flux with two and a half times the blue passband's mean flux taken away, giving -11.6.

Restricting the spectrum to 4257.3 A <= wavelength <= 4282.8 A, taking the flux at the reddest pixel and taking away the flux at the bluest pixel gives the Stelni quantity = -0.1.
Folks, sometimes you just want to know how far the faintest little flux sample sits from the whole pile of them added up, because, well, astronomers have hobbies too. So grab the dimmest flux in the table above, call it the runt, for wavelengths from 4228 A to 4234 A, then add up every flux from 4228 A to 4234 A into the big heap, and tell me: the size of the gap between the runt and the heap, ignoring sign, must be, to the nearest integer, 14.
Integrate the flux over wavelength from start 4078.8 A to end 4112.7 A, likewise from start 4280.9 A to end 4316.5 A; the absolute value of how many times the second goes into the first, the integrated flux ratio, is 0.89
